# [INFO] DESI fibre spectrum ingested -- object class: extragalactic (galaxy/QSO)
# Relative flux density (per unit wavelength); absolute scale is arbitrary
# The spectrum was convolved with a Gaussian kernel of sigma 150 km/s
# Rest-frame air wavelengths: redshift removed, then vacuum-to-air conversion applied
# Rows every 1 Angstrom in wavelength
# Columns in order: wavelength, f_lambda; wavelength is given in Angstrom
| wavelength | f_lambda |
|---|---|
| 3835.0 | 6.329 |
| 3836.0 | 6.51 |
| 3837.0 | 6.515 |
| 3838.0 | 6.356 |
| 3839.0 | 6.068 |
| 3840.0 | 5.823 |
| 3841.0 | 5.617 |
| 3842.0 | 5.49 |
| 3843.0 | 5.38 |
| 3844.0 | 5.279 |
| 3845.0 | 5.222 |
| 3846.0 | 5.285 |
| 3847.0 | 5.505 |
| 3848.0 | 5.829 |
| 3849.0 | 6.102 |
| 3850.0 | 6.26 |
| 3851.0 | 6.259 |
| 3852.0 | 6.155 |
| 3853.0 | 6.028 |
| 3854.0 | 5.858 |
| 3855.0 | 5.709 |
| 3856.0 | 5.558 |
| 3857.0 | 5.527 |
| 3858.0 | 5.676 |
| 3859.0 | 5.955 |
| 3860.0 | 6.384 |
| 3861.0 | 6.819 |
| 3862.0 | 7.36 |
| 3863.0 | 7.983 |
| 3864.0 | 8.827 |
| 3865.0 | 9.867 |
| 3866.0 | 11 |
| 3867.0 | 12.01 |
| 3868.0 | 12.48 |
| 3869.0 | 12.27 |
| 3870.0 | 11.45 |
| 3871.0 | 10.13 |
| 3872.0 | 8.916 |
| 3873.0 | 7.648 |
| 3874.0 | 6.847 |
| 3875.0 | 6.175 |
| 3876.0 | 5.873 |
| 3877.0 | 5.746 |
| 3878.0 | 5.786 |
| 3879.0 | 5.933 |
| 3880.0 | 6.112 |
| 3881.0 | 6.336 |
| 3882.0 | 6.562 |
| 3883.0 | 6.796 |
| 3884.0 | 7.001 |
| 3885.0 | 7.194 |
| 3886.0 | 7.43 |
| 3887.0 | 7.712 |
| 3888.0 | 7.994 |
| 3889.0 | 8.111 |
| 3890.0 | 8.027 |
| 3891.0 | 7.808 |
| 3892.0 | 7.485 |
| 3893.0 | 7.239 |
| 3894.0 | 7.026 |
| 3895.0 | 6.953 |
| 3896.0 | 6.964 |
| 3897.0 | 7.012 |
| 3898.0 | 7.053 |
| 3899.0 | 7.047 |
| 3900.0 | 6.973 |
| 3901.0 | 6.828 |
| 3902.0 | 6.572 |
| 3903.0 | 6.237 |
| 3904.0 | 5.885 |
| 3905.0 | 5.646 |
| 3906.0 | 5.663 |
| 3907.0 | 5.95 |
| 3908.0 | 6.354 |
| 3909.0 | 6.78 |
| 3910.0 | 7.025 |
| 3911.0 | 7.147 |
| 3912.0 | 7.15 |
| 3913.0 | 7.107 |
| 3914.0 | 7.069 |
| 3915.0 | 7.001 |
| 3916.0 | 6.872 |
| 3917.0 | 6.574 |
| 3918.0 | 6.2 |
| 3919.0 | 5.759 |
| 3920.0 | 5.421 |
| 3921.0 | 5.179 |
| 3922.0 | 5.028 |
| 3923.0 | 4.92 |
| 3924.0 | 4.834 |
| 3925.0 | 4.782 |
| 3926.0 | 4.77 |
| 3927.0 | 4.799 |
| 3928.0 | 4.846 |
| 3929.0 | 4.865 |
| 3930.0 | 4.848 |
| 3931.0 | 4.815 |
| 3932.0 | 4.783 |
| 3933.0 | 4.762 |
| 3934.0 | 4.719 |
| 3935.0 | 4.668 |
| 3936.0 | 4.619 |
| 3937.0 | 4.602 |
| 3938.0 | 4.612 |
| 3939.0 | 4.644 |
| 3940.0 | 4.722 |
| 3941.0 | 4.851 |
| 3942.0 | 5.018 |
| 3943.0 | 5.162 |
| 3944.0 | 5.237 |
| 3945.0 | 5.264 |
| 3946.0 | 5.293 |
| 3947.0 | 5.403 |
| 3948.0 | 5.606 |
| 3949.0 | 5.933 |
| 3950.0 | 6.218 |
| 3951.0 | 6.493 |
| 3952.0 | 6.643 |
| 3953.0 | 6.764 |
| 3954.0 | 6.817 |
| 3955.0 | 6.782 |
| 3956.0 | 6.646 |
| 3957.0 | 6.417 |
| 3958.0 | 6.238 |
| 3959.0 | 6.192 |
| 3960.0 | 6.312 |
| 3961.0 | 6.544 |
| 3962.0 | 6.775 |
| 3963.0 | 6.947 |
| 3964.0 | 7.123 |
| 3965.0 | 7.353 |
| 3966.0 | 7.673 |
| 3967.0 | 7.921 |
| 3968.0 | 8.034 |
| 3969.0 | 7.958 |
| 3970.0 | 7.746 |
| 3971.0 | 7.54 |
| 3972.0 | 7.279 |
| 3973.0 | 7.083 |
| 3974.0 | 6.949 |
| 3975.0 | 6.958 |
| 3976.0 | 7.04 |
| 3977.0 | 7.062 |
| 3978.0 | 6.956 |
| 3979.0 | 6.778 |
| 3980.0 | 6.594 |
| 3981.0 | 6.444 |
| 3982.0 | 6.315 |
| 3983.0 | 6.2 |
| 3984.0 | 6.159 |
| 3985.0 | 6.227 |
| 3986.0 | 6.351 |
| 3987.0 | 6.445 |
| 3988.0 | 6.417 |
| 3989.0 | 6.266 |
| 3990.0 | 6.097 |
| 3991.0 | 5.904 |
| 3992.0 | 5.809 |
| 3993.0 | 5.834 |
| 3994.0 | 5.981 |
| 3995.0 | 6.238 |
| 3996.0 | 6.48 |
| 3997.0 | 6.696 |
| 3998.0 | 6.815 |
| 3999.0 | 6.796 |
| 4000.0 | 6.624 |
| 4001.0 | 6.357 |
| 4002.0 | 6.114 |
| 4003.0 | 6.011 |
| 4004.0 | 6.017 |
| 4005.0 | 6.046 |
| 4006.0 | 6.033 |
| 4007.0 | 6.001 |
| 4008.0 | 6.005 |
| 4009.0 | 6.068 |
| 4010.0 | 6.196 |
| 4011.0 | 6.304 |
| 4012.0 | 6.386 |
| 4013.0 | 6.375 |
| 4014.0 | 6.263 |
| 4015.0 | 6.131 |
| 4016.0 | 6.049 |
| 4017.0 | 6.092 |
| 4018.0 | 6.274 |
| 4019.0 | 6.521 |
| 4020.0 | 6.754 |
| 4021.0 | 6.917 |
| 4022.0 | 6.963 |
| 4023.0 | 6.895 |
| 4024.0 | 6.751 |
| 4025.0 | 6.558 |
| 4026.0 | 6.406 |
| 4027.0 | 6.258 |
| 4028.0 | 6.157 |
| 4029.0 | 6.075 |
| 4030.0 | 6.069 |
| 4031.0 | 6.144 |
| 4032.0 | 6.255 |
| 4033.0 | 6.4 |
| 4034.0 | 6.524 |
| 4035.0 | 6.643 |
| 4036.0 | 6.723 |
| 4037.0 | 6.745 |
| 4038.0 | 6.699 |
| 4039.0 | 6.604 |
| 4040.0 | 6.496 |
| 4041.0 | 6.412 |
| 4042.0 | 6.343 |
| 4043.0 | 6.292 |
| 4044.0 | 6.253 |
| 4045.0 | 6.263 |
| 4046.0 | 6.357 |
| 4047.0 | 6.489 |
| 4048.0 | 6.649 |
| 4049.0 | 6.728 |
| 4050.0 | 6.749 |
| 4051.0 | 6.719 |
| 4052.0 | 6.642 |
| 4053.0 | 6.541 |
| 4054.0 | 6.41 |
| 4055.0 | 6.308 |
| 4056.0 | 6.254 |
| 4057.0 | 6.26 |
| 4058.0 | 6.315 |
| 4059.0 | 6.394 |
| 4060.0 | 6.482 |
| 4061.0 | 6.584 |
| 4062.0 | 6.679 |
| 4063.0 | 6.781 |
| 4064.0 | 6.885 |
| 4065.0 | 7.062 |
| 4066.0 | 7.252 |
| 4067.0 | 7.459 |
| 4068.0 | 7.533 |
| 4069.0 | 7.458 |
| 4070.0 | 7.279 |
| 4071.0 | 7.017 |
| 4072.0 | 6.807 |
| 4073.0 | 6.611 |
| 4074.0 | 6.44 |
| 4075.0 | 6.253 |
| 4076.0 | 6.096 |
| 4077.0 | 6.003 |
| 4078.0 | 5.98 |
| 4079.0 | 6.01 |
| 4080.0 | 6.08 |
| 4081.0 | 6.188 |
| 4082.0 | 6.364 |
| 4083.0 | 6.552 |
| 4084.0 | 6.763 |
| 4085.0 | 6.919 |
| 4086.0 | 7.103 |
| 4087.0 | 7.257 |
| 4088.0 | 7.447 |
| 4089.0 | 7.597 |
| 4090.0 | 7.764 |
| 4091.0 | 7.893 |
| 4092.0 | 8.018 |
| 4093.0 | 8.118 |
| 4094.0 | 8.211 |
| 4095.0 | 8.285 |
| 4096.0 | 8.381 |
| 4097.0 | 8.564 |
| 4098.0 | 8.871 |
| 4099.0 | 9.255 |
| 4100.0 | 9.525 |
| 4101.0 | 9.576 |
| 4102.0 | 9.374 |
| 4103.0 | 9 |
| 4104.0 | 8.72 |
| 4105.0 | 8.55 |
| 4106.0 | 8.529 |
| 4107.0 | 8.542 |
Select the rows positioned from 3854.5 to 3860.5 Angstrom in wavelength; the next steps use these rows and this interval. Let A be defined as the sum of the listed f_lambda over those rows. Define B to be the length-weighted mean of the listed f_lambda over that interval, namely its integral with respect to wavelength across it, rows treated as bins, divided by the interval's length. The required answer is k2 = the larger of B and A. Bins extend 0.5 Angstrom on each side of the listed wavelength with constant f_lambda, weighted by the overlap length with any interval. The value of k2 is 35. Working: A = 35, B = 5.8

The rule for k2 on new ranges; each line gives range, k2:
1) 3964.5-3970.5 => 47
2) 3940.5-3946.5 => 31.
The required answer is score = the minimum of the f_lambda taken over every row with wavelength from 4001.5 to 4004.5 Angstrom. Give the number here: 6.011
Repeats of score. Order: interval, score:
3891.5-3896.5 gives 6.953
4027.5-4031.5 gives 6.069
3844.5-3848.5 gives 5.222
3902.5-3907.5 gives 5.646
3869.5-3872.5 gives 8.916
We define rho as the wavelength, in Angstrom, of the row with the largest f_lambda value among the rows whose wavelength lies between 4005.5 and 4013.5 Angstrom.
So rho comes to 4012.0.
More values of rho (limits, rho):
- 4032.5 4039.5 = 4037.0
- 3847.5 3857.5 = 3850.0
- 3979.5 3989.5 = 3980.0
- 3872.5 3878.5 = 3873.0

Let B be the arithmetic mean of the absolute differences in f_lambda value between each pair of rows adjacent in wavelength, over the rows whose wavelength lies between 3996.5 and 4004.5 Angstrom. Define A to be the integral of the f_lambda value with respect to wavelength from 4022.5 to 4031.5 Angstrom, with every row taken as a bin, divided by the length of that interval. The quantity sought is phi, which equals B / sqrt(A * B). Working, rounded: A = 6.37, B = 0.133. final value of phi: 0.144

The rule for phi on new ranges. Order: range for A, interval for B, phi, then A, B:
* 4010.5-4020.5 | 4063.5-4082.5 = 0.151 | 6.31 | 0.144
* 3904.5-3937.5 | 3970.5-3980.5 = 0.152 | 5.62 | 0.130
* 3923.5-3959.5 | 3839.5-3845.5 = 0.149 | 5.38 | 0.120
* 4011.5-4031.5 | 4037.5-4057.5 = 0.109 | 6.40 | 0.076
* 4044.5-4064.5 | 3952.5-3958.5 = 0.139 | 6.52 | 0.126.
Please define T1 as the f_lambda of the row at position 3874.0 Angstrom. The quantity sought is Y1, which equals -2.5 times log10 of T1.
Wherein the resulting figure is -2.09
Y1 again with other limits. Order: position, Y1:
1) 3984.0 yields -1.97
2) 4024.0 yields -2.07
